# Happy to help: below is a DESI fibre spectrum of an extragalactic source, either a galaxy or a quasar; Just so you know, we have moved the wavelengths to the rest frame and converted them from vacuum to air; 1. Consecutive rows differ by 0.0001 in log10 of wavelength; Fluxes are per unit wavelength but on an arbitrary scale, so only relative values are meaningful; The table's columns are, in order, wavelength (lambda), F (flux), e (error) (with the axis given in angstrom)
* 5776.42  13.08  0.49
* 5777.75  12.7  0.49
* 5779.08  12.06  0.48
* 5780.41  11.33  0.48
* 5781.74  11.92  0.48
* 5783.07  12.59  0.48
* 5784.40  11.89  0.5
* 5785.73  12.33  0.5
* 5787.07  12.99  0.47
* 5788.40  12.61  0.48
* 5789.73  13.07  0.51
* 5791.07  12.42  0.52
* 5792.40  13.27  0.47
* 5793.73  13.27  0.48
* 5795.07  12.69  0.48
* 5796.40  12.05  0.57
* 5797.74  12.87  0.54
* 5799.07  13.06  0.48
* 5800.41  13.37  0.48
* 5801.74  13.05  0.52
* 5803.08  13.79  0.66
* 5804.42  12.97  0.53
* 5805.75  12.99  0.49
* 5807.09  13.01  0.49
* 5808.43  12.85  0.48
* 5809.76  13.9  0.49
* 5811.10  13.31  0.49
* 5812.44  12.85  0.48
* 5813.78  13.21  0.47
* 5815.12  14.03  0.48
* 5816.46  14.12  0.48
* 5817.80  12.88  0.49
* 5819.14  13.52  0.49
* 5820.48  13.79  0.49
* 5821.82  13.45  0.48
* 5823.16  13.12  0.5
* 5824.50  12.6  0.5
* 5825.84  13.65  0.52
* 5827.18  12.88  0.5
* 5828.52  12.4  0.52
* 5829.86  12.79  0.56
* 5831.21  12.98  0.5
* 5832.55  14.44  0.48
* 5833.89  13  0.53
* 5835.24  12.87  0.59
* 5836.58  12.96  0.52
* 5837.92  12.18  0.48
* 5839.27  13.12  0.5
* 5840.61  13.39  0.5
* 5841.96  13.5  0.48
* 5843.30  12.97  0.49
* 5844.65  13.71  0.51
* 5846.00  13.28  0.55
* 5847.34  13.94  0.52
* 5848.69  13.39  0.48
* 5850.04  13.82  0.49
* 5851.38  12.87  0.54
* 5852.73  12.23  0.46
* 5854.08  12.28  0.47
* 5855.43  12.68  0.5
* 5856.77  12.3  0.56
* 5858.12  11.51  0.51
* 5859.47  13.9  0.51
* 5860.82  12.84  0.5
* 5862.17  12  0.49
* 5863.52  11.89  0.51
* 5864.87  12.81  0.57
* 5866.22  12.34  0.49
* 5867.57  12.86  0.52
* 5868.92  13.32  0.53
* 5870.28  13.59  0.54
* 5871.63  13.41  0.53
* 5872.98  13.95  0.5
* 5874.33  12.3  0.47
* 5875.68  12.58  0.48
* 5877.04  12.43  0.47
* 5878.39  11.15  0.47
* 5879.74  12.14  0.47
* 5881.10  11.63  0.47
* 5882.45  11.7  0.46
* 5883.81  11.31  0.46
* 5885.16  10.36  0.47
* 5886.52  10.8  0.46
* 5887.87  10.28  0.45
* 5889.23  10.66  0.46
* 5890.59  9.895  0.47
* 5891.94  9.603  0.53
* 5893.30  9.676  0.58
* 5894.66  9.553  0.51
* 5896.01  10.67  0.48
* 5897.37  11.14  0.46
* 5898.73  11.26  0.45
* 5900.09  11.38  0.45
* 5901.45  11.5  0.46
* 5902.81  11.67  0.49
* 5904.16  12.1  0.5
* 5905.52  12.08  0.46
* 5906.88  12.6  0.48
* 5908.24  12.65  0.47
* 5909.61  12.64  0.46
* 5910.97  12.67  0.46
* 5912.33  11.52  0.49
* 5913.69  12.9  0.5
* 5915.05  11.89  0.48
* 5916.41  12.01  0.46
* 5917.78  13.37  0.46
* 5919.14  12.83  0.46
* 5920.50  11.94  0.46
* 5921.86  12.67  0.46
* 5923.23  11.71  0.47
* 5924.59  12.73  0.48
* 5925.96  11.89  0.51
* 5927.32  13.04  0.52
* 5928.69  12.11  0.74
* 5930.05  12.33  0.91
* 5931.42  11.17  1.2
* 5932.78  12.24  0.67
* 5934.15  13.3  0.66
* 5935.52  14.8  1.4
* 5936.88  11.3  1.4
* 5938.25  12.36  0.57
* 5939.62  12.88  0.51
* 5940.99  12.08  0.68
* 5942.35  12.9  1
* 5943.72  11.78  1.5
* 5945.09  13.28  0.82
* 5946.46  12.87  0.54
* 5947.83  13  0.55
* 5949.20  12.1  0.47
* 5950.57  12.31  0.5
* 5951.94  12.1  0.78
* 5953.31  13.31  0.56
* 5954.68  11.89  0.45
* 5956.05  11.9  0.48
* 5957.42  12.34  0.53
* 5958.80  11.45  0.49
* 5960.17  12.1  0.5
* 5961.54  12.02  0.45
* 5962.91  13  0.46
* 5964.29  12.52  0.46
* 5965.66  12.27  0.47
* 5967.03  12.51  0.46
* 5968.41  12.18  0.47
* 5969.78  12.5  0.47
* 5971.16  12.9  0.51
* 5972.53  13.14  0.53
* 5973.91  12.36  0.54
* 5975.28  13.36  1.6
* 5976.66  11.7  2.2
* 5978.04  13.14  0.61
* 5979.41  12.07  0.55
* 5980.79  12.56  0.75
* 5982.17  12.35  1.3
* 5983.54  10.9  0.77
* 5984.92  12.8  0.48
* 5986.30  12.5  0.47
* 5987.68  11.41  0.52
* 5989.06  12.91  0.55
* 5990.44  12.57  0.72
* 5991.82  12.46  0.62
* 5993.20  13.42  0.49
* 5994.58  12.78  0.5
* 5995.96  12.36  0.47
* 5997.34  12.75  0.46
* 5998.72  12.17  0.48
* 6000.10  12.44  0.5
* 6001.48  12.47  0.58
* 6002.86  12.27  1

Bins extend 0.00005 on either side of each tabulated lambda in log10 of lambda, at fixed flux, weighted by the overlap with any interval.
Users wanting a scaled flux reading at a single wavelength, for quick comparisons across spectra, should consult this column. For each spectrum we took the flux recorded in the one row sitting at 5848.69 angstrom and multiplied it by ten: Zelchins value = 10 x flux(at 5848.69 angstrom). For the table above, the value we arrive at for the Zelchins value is 134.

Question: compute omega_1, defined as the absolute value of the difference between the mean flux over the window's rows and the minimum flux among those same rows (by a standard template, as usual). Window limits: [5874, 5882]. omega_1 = 0.9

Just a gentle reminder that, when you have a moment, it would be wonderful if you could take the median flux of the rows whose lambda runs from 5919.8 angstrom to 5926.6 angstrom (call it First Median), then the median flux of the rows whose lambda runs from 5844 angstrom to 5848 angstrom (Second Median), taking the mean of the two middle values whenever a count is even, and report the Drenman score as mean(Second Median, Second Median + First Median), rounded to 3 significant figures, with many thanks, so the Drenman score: 19.7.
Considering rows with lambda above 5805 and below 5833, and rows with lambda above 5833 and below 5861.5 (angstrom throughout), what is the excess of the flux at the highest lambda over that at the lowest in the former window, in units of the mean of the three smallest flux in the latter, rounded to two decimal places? 0.12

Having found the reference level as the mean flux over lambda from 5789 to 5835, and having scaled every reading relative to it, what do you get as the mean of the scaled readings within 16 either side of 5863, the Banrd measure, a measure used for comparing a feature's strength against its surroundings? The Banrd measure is 0.97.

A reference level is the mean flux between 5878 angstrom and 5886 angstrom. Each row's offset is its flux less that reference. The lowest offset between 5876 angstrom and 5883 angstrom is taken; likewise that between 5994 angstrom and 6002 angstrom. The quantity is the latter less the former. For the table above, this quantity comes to 1.0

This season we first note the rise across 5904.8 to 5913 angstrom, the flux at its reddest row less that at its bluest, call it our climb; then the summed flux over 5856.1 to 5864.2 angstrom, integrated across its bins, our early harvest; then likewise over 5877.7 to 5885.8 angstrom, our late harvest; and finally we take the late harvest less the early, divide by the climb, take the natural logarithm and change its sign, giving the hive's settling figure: -2.7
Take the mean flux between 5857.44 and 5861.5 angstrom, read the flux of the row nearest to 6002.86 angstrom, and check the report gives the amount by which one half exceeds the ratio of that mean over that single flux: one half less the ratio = -0.54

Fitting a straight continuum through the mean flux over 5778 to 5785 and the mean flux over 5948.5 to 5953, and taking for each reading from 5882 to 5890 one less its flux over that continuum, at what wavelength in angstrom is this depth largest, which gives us 5887.87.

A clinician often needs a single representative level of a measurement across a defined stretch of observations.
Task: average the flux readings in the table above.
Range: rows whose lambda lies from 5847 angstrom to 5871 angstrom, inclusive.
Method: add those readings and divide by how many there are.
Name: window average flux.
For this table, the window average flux 12.8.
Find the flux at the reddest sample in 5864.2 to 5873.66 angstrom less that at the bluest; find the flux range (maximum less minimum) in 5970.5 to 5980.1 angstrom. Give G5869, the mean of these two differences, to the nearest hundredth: 1.40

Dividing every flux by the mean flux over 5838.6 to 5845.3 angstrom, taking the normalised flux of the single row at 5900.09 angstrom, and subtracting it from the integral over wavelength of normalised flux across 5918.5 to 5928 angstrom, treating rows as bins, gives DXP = 8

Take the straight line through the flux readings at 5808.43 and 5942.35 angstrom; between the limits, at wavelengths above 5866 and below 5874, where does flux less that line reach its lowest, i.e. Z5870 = 5866.22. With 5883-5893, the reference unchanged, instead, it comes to 5891.94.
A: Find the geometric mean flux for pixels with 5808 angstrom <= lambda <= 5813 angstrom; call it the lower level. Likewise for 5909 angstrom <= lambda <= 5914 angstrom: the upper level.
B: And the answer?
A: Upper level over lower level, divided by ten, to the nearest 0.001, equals 0.094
